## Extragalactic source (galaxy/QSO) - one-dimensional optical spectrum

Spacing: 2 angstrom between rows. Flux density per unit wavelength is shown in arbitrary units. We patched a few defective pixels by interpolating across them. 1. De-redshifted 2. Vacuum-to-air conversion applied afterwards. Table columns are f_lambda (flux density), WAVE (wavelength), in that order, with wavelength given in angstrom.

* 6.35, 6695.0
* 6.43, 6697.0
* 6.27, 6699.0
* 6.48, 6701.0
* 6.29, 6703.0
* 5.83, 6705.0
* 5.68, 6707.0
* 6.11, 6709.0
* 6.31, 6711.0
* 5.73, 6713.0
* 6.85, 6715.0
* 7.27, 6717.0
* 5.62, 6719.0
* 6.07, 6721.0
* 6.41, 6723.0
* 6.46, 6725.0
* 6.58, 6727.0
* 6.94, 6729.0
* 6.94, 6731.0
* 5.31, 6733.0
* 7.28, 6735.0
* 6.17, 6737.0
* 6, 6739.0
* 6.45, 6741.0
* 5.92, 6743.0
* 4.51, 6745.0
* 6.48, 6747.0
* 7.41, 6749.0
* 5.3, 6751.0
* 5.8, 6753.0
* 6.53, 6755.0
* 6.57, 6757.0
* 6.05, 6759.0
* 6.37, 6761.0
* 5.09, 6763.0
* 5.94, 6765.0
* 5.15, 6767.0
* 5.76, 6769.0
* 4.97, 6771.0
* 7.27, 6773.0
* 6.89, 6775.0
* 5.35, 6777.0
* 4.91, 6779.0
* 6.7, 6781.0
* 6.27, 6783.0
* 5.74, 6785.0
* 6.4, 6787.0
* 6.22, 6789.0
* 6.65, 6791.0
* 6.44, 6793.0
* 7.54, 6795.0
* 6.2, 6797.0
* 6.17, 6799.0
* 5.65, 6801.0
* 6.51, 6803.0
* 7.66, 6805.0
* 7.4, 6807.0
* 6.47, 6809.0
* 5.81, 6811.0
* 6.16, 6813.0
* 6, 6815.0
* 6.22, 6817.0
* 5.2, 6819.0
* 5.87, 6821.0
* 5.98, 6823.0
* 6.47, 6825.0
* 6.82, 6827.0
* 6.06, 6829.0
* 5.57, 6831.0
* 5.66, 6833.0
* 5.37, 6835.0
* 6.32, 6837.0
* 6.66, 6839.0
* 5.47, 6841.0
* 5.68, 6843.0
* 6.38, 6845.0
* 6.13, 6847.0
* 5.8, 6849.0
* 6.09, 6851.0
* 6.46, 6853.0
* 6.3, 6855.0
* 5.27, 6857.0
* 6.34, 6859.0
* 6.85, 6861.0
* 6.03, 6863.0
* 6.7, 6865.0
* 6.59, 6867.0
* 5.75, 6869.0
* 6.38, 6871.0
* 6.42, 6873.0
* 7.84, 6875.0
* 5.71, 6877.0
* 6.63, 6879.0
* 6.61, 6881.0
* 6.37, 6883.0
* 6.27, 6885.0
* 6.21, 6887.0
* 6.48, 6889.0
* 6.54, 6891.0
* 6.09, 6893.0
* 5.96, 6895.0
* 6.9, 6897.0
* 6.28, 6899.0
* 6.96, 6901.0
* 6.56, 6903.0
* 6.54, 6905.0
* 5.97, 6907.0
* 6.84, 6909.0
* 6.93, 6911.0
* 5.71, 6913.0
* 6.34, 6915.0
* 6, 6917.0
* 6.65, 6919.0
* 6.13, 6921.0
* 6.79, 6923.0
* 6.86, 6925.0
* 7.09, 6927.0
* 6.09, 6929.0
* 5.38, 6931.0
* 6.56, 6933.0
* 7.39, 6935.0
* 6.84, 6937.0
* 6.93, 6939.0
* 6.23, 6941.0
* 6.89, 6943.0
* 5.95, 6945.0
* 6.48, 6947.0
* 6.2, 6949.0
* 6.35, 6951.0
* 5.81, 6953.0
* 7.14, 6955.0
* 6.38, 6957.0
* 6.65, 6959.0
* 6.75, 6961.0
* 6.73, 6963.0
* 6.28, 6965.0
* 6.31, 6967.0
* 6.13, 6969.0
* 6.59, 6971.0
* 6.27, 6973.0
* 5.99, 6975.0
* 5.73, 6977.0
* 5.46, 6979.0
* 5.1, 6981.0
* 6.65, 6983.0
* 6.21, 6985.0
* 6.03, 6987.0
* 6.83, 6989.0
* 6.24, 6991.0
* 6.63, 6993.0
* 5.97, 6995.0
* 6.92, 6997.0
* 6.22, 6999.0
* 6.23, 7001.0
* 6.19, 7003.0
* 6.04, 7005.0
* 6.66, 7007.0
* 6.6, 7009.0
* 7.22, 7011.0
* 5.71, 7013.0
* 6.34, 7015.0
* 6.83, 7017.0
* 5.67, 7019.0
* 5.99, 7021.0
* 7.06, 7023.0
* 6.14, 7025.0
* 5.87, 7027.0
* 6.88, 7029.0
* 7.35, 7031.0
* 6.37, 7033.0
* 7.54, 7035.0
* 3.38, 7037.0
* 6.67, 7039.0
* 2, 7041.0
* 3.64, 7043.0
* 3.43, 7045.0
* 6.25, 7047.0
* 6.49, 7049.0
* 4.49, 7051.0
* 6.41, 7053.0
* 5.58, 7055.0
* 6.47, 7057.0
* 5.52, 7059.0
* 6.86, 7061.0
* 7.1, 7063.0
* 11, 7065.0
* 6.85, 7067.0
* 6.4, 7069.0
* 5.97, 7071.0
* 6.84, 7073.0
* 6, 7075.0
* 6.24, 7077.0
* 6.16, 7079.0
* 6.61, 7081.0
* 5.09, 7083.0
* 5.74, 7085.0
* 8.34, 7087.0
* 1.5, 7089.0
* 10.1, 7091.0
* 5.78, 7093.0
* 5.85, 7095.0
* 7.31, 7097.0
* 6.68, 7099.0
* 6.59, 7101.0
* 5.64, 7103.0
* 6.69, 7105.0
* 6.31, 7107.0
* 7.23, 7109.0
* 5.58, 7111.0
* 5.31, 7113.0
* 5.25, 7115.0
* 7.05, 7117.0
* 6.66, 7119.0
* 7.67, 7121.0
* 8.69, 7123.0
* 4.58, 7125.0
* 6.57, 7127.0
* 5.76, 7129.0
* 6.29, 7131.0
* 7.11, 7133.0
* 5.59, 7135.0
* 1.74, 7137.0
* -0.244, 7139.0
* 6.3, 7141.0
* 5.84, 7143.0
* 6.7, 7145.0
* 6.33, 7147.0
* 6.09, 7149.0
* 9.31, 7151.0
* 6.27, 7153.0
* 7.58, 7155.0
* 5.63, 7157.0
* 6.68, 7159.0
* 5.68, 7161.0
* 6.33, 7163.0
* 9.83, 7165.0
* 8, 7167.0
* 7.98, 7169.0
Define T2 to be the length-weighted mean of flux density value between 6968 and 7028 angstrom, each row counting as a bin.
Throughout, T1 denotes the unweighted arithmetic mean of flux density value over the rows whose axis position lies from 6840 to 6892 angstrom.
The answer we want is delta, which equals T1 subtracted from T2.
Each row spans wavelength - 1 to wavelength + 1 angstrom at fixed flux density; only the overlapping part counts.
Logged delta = -0.03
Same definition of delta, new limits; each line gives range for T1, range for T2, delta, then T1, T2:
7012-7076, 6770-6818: 0.22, 6.10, 6.32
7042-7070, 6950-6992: 0.09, 6.18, 6.27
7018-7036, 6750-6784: -0.60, 6.54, 5.94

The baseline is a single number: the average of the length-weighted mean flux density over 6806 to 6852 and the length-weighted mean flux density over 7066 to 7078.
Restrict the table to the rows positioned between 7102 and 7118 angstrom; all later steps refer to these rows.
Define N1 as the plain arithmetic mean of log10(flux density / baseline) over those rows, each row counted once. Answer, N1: -0.010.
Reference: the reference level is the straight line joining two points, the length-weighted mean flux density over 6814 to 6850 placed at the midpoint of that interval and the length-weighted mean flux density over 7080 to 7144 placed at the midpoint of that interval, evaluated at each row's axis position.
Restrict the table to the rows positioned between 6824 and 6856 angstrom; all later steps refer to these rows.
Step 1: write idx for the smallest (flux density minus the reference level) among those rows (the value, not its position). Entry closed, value -0.6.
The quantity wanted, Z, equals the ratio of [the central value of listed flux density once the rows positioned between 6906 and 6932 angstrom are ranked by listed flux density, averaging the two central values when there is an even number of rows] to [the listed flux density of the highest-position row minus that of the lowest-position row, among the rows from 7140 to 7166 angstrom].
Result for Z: 2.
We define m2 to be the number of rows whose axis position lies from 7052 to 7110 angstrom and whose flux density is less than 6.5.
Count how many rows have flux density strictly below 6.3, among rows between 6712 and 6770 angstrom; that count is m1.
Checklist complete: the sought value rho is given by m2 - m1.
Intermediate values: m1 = 15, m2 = 16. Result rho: 1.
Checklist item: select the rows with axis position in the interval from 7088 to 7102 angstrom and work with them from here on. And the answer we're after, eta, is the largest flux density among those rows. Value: 10.1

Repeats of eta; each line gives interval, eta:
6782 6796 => 7.54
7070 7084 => 6.84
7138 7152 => 9.31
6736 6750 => 7.41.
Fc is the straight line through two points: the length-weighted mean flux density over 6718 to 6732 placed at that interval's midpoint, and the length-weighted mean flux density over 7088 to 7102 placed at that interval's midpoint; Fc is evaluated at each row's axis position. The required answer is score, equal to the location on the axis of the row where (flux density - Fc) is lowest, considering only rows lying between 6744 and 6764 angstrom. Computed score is 6745.0 angstrom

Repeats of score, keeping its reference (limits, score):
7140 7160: 7157.0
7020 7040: 7037.0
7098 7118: 7115.0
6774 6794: 6779.0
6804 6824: 6819.0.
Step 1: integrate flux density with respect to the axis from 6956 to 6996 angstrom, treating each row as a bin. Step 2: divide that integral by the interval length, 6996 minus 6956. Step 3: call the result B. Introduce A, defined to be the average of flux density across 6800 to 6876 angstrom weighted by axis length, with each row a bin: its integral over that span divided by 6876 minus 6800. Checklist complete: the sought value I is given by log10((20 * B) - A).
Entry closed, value 2.07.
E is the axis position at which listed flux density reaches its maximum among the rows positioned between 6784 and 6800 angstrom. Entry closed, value 6795.0 angstrom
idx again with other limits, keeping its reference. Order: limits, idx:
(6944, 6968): -0.2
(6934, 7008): -0.9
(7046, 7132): -4.5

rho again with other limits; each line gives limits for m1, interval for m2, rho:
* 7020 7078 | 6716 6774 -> 6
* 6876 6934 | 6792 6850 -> 11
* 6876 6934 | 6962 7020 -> 7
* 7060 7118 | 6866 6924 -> 3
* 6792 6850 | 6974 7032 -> 0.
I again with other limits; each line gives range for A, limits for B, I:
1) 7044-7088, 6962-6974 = 2.08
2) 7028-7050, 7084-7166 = 2.08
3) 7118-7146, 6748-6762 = 2.08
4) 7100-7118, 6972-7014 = 2.07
